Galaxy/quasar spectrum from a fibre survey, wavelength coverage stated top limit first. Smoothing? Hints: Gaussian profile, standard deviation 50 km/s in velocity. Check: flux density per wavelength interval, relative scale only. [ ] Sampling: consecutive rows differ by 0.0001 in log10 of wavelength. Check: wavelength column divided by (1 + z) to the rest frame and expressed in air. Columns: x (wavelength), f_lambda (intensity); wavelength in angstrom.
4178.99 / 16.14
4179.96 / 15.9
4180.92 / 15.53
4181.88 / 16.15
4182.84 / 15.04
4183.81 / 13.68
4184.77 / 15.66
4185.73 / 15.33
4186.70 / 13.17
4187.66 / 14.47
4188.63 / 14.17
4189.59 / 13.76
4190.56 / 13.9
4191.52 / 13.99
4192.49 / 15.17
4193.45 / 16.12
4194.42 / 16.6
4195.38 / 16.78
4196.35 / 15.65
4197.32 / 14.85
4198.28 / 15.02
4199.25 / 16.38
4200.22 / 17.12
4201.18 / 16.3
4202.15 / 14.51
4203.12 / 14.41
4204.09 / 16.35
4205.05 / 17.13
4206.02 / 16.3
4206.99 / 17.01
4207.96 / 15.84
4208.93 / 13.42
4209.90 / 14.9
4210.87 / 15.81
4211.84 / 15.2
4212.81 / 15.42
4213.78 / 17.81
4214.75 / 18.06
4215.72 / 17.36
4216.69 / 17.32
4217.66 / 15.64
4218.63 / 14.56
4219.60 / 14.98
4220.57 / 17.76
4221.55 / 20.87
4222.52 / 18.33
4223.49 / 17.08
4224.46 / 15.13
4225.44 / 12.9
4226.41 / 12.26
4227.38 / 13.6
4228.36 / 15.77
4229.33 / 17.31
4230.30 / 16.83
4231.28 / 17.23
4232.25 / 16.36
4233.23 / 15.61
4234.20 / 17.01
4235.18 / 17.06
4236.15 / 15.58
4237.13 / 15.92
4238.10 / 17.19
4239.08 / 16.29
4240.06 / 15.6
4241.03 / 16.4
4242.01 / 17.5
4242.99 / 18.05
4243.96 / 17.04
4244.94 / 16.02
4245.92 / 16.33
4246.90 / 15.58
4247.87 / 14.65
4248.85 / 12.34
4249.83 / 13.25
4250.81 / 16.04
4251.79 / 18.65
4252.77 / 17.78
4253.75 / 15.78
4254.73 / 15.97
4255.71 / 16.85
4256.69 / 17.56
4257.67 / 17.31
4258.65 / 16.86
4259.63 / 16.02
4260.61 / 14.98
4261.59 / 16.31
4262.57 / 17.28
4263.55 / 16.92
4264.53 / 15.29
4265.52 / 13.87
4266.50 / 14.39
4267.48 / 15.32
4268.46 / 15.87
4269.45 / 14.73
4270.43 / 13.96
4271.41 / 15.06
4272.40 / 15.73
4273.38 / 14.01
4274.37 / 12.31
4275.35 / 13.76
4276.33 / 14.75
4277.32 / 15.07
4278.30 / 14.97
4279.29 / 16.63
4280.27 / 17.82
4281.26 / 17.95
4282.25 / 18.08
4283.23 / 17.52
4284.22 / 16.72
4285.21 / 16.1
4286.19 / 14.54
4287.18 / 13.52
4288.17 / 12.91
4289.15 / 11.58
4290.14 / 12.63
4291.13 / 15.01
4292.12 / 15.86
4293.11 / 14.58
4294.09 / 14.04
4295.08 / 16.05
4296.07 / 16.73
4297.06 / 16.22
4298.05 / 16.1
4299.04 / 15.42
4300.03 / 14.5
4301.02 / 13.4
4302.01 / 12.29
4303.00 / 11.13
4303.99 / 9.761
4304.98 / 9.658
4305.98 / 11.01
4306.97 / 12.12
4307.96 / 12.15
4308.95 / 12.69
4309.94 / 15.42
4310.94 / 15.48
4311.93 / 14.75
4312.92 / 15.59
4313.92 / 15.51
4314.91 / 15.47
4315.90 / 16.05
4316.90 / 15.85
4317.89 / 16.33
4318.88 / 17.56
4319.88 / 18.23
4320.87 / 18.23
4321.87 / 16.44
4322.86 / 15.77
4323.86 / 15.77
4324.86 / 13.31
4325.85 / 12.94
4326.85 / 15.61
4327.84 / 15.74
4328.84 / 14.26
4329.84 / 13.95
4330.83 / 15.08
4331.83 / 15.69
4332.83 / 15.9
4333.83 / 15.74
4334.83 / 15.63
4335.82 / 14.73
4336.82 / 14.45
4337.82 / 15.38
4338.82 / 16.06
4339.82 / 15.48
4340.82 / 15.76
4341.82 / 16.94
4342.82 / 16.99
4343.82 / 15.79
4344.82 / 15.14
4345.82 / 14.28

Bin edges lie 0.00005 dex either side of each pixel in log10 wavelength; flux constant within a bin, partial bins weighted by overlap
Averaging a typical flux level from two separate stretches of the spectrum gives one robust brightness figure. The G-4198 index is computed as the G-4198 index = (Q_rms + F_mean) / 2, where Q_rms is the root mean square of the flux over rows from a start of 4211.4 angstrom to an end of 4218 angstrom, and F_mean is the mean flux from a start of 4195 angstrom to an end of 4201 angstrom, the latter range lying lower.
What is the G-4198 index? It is 16.35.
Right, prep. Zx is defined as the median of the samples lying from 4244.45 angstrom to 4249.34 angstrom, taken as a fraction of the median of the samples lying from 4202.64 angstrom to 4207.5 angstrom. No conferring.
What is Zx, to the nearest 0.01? 0.95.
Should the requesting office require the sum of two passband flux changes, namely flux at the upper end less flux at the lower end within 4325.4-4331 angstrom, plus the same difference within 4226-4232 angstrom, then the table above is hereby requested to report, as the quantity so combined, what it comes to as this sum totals 7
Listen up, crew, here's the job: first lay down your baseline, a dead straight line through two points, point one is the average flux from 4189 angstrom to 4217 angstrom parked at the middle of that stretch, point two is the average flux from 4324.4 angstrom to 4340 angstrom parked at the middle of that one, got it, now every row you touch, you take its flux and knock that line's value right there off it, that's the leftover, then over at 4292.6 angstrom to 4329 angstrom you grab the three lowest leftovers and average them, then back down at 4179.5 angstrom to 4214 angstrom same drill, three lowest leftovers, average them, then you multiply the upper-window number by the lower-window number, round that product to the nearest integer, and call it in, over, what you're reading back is 12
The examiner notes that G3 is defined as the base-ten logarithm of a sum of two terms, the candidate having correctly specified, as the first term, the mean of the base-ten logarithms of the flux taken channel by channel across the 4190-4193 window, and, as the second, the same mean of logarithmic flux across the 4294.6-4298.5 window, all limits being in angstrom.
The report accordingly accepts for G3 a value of 0.374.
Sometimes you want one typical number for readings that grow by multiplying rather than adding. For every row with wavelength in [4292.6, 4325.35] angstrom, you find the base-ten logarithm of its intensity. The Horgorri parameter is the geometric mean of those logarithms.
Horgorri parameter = 1.16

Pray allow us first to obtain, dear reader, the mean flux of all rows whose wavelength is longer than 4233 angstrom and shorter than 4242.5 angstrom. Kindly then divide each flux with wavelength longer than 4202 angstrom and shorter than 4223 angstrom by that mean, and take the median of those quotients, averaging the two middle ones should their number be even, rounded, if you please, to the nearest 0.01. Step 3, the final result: 0.98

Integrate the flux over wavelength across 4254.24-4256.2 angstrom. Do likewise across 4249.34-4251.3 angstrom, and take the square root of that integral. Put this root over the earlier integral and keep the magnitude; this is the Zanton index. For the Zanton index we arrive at 0.166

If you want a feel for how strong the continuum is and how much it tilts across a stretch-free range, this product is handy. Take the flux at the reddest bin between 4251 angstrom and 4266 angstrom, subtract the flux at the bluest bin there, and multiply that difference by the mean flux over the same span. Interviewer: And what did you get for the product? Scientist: -79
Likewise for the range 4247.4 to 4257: 46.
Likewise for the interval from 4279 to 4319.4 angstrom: 14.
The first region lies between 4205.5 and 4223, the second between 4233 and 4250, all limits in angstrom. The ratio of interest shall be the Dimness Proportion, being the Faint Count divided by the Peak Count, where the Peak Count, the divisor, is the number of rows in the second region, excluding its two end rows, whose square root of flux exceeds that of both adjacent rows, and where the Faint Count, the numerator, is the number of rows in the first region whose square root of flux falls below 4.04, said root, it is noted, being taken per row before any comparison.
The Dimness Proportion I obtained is 2.5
